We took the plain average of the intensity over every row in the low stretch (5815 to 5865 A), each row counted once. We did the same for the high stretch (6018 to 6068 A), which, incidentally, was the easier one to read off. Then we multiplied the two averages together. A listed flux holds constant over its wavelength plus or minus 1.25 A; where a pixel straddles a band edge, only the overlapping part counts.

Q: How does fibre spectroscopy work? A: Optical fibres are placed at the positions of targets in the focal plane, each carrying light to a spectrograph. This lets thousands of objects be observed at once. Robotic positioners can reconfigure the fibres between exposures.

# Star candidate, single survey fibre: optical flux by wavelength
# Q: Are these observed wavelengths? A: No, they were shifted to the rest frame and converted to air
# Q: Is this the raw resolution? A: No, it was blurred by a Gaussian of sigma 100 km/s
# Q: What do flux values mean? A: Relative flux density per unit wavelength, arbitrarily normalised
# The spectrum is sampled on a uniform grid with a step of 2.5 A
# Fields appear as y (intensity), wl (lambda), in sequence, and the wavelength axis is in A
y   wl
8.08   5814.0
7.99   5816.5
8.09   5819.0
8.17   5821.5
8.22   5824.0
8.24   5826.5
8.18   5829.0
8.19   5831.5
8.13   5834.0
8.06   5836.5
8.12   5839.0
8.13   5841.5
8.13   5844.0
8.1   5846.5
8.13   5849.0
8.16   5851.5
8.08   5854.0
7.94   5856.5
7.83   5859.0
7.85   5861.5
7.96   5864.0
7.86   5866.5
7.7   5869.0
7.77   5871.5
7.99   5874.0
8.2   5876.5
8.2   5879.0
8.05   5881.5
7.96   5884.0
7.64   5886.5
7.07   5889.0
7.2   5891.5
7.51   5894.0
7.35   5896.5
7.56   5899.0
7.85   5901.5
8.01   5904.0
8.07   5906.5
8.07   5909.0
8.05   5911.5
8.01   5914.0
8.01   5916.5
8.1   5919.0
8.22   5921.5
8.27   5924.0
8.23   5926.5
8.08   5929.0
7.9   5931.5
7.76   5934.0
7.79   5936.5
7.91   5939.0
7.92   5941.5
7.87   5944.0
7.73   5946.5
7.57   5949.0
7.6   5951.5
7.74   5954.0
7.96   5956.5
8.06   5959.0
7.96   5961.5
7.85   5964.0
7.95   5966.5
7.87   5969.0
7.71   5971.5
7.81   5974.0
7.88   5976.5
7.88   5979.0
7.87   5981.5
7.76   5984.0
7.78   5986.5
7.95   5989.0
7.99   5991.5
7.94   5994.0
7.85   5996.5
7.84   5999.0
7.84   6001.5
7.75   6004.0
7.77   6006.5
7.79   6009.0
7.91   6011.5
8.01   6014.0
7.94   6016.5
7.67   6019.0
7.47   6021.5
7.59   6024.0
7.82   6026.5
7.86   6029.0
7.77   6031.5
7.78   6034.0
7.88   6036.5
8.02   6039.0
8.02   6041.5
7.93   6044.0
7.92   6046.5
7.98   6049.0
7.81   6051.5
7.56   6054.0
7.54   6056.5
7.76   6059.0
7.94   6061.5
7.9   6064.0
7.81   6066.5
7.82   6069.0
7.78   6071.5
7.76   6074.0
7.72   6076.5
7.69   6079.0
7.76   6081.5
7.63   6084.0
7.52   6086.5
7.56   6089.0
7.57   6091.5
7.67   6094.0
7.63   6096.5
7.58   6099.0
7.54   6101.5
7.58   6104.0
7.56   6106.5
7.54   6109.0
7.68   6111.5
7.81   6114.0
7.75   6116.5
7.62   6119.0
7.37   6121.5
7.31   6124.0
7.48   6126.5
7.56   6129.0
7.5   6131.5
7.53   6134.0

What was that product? 63.1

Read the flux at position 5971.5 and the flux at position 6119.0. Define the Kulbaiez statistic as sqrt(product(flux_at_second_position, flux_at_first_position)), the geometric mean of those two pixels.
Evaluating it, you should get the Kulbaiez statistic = 7.66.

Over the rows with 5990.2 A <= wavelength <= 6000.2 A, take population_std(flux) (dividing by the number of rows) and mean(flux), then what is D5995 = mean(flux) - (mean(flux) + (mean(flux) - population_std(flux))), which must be -7.84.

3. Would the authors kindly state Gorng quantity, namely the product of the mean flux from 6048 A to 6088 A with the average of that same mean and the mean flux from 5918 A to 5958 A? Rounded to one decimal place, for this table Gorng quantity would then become 60.7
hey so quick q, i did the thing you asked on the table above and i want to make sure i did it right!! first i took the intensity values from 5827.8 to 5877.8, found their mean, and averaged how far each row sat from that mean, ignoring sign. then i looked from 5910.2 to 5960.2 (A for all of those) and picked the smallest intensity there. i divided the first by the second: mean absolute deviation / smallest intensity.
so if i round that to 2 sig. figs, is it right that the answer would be 0.017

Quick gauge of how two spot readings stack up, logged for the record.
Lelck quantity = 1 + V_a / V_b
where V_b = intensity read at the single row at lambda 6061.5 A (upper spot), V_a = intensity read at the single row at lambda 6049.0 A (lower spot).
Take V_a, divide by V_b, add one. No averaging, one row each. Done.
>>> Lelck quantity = 2.01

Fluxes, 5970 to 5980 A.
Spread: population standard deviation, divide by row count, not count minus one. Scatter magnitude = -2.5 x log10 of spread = 2.89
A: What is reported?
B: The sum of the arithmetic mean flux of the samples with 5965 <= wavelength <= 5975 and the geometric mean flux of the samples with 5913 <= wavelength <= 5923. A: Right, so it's 15.9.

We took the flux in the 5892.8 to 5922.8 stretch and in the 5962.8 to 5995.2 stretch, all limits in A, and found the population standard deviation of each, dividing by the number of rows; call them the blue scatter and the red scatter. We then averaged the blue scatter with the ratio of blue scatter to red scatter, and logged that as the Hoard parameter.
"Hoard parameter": 1.8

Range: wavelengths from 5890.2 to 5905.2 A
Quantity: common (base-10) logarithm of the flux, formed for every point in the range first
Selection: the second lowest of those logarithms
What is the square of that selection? 0.750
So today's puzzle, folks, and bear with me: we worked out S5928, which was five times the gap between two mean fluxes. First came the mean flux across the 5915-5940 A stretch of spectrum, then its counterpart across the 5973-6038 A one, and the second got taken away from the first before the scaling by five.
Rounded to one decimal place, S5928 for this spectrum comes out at 1.0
